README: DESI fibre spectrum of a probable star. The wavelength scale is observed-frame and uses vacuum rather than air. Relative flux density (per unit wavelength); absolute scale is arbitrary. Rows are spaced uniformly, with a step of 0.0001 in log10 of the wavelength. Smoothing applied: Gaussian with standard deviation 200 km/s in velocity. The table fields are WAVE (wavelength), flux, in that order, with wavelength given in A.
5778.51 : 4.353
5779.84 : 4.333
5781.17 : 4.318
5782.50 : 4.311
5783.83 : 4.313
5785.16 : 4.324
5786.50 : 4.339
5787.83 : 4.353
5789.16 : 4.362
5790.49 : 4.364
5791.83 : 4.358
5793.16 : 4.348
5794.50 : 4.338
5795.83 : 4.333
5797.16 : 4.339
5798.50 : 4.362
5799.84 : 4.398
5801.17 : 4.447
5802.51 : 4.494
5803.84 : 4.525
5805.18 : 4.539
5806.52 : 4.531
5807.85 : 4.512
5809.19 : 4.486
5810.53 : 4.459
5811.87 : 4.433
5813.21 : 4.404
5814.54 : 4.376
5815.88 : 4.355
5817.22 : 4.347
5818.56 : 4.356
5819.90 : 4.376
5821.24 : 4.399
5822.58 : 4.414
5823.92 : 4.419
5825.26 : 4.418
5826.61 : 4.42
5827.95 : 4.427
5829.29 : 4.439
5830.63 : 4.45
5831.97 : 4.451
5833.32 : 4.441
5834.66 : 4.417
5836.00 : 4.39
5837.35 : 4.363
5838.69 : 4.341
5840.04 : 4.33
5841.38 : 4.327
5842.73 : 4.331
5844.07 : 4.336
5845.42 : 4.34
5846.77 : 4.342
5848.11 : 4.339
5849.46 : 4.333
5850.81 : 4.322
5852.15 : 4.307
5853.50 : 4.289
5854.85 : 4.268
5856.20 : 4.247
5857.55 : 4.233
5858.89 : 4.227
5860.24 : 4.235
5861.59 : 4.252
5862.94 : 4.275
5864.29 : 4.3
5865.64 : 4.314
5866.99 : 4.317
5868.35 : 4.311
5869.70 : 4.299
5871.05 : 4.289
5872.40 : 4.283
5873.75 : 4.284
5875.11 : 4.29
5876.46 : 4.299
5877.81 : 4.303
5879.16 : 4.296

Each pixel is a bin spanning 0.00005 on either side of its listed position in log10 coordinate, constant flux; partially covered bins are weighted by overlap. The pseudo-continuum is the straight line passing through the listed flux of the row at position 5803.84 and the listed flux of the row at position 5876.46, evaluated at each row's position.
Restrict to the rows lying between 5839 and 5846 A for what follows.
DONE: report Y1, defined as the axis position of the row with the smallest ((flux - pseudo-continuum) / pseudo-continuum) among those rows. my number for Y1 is 5840.04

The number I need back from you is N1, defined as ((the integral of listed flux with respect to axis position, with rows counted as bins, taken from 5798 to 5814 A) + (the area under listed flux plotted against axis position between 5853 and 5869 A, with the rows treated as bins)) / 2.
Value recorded 69.9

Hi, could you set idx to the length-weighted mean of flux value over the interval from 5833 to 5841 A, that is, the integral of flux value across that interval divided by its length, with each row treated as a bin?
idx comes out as 4.38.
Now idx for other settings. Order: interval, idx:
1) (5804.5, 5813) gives 4.48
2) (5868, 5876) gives 4.29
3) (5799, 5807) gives 4.48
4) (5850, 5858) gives 4.28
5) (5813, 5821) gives 4.37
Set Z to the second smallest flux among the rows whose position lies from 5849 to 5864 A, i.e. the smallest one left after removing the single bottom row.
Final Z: 4.233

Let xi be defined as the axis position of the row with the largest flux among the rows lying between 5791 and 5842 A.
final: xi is 5805.18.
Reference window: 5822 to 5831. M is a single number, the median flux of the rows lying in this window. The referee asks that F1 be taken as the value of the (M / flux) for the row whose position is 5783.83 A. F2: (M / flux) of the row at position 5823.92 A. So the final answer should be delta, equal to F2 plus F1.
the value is 2.03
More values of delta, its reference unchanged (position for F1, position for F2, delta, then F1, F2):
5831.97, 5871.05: 2.02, 0.99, 1.03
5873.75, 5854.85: 2.07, 1.03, 1.04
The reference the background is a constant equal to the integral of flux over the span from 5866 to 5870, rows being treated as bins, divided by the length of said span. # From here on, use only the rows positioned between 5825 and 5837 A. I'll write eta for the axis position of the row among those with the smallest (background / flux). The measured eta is 5831.97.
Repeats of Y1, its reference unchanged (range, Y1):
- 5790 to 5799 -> 5795.83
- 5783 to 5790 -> 5783.83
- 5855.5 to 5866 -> 5858.89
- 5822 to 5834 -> 5822.58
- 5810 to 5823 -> 5817.22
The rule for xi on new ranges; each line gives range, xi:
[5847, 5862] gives 5848.11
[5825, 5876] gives 5831.97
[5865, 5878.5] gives 5866.99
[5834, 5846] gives 5834.66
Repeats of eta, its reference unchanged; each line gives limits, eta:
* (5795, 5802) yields 5801.17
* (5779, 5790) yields 5789.16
